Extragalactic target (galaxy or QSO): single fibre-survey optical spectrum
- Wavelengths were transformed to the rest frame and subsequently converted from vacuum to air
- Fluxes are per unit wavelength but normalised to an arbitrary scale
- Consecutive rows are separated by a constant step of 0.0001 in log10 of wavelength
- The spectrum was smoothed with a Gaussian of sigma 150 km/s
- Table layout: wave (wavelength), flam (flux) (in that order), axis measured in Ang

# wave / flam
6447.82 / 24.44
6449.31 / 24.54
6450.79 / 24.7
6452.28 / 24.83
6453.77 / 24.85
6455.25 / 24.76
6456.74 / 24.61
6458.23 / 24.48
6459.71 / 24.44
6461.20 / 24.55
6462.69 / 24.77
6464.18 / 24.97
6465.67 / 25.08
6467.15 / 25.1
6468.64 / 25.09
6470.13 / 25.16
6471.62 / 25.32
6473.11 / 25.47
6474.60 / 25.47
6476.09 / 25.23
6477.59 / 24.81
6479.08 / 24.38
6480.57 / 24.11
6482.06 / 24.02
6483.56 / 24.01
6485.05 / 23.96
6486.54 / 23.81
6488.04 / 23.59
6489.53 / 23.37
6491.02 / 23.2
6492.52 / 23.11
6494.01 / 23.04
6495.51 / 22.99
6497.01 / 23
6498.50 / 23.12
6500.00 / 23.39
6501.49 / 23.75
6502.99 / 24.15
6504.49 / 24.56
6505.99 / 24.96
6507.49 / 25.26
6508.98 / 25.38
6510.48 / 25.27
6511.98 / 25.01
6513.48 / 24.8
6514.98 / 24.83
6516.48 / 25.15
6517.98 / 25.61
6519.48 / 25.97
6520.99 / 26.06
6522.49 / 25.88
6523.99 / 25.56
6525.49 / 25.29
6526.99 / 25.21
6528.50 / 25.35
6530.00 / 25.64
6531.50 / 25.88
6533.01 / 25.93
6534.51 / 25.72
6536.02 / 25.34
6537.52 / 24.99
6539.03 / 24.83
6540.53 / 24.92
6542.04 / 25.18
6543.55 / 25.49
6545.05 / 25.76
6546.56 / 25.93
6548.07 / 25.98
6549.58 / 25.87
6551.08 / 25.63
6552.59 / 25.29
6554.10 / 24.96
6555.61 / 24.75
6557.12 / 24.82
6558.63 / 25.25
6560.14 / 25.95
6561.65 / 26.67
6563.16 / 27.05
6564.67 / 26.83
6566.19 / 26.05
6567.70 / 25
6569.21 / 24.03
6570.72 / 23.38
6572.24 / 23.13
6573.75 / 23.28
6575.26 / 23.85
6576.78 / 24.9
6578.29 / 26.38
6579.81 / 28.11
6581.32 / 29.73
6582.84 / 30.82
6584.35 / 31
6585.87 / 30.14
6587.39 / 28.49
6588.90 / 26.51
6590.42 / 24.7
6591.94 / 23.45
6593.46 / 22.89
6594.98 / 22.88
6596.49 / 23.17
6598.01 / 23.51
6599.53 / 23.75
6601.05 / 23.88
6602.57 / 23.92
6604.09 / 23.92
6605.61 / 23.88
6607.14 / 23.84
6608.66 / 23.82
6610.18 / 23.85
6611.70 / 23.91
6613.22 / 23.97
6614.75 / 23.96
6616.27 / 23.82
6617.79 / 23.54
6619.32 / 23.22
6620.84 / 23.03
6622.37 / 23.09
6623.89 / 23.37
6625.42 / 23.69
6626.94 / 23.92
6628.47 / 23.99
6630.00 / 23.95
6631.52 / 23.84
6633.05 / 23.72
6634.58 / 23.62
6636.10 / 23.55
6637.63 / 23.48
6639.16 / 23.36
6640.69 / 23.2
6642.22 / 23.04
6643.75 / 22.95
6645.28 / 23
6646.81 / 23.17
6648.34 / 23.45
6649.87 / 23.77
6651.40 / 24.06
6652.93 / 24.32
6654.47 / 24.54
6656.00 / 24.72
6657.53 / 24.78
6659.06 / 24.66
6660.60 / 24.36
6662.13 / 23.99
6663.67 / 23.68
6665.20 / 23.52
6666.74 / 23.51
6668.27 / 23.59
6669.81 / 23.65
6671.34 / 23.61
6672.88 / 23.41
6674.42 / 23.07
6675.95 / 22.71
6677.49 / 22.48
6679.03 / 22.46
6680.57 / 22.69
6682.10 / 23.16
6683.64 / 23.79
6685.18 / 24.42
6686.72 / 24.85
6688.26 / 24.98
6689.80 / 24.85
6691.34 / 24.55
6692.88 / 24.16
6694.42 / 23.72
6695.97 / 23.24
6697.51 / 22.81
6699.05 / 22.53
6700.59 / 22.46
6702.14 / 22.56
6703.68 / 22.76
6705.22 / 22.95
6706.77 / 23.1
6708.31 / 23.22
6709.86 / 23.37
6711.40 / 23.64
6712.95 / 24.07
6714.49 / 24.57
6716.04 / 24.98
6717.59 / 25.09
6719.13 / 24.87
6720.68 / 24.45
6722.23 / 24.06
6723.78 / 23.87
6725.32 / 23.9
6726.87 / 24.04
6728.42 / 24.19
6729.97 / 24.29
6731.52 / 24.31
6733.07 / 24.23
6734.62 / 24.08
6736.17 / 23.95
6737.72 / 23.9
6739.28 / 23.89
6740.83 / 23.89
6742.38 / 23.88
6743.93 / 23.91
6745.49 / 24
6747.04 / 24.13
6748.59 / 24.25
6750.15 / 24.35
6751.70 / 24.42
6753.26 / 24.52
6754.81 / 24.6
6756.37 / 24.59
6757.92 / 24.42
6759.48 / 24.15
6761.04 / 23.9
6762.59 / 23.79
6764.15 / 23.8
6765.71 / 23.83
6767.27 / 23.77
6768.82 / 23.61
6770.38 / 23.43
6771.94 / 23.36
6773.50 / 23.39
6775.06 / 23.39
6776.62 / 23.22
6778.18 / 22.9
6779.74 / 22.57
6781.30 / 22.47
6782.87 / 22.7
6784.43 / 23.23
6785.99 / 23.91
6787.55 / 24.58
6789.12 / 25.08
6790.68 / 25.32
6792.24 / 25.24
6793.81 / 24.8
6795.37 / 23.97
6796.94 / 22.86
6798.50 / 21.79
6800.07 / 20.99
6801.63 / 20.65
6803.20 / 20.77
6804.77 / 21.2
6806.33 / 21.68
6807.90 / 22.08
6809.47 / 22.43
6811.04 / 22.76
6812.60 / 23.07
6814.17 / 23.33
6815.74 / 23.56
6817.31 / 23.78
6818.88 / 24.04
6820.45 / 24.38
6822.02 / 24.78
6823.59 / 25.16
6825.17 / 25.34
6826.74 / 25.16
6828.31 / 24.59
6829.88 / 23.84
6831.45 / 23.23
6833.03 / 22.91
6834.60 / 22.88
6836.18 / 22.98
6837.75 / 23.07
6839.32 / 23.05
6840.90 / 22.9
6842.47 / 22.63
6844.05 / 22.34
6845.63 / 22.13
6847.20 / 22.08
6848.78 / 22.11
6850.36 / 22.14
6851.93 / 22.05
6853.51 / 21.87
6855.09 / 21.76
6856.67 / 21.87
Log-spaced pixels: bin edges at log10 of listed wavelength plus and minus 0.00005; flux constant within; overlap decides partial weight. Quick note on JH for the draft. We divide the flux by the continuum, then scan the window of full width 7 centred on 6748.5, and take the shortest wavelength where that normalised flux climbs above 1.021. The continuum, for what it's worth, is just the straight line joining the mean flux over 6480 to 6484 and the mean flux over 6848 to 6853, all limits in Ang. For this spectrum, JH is 6745.49 Ang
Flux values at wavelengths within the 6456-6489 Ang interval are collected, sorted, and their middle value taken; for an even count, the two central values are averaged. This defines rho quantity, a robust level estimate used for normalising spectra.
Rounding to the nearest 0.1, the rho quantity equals 24.7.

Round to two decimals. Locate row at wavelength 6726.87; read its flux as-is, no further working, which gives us 24.04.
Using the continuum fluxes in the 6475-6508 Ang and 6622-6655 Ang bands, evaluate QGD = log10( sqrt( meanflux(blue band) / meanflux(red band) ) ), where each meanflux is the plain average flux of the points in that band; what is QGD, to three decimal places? 0.003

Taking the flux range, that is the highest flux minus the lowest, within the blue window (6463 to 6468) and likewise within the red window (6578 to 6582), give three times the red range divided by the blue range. 77.3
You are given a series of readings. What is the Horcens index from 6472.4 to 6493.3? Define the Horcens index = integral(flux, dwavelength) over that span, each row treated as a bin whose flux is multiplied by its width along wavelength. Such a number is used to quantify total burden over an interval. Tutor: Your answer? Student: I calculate 505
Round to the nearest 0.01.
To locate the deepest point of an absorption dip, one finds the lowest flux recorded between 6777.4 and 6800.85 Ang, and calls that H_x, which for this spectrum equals 20.99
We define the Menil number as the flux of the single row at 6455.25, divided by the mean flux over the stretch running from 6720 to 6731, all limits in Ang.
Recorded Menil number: 1.03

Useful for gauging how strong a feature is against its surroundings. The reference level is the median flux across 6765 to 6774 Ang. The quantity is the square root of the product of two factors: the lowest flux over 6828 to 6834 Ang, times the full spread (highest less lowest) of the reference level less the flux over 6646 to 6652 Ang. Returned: 4.5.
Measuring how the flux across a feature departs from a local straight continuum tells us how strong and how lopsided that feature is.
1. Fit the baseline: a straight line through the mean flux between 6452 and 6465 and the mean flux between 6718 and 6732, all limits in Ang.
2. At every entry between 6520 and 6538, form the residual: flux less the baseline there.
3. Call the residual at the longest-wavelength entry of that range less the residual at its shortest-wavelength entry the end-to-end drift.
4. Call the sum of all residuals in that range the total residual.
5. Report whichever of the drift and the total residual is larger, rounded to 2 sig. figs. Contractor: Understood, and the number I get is 12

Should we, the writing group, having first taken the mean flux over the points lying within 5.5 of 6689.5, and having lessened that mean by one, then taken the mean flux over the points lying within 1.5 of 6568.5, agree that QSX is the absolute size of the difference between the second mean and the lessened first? 1.0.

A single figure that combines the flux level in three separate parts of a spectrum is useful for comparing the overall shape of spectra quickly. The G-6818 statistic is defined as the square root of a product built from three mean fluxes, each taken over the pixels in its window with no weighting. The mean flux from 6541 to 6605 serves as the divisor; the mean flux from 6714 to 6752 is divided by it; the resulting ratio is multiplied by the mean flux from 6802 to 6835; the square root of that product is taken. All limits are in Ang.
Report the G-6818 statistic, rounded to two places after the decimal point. 4.71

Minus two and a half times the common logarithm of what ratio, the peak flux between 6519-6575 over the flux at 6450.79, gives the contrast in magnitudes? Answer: -0.10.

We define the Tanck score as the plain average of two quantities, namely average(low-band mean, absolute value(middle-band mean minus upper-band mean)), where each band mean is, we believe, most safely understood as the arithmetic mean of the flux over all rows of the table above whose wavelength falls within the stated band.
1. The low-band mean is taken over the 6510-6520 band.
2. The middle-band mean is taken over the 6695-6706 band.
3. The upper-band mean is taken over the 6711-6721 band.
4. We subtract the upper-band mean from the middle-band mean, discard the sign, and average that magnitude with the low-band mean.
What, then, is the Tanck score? 13.5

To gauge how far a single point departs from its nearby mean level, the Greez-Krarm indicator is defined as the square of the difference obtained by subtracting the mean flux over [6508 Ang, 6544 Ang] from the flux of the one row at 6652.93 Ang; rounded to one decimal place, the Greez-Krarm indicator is 1.1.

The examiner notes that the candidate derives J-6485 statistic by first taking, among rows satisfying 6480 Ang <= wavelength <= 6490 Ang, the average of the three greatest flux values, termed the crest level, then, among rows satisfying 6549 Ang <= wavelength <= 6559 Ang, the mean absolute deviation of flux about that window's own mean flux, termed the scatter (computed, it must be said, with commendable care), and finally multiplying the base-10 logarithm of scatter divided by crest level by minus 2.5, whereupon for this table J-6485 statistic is 4.7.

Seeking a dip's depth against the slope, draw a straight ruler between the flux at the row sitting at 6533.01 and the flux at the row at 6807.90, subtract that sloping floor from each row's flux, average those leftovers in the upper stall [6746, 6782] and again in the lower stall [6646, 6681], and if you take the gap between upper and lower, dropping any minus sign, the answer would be 1.5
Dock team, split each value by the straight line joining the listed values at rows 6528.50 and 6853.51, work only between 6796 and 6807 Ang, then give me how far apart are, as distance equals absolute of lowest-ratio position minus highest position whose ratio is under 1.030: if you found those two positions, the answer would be 4.7 Ang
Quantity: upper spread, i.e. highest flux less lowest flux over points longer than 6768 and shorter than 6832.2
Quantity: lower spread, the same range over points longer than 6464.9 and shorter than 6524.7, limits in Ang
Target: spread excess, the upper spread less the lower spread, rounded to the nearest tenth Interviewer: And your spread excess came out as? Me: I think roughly 1.6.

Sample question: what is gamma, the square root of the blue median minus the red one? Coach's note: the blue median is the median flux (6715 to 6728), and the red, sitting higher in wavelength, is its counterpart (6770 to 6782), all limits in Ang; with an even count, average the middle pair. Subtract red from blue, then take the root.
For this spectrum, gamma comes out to 1.0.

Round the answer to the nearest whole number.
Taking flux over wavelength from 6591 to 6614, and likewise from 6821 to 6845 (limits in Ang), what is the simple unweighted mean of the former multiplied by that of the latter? 559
